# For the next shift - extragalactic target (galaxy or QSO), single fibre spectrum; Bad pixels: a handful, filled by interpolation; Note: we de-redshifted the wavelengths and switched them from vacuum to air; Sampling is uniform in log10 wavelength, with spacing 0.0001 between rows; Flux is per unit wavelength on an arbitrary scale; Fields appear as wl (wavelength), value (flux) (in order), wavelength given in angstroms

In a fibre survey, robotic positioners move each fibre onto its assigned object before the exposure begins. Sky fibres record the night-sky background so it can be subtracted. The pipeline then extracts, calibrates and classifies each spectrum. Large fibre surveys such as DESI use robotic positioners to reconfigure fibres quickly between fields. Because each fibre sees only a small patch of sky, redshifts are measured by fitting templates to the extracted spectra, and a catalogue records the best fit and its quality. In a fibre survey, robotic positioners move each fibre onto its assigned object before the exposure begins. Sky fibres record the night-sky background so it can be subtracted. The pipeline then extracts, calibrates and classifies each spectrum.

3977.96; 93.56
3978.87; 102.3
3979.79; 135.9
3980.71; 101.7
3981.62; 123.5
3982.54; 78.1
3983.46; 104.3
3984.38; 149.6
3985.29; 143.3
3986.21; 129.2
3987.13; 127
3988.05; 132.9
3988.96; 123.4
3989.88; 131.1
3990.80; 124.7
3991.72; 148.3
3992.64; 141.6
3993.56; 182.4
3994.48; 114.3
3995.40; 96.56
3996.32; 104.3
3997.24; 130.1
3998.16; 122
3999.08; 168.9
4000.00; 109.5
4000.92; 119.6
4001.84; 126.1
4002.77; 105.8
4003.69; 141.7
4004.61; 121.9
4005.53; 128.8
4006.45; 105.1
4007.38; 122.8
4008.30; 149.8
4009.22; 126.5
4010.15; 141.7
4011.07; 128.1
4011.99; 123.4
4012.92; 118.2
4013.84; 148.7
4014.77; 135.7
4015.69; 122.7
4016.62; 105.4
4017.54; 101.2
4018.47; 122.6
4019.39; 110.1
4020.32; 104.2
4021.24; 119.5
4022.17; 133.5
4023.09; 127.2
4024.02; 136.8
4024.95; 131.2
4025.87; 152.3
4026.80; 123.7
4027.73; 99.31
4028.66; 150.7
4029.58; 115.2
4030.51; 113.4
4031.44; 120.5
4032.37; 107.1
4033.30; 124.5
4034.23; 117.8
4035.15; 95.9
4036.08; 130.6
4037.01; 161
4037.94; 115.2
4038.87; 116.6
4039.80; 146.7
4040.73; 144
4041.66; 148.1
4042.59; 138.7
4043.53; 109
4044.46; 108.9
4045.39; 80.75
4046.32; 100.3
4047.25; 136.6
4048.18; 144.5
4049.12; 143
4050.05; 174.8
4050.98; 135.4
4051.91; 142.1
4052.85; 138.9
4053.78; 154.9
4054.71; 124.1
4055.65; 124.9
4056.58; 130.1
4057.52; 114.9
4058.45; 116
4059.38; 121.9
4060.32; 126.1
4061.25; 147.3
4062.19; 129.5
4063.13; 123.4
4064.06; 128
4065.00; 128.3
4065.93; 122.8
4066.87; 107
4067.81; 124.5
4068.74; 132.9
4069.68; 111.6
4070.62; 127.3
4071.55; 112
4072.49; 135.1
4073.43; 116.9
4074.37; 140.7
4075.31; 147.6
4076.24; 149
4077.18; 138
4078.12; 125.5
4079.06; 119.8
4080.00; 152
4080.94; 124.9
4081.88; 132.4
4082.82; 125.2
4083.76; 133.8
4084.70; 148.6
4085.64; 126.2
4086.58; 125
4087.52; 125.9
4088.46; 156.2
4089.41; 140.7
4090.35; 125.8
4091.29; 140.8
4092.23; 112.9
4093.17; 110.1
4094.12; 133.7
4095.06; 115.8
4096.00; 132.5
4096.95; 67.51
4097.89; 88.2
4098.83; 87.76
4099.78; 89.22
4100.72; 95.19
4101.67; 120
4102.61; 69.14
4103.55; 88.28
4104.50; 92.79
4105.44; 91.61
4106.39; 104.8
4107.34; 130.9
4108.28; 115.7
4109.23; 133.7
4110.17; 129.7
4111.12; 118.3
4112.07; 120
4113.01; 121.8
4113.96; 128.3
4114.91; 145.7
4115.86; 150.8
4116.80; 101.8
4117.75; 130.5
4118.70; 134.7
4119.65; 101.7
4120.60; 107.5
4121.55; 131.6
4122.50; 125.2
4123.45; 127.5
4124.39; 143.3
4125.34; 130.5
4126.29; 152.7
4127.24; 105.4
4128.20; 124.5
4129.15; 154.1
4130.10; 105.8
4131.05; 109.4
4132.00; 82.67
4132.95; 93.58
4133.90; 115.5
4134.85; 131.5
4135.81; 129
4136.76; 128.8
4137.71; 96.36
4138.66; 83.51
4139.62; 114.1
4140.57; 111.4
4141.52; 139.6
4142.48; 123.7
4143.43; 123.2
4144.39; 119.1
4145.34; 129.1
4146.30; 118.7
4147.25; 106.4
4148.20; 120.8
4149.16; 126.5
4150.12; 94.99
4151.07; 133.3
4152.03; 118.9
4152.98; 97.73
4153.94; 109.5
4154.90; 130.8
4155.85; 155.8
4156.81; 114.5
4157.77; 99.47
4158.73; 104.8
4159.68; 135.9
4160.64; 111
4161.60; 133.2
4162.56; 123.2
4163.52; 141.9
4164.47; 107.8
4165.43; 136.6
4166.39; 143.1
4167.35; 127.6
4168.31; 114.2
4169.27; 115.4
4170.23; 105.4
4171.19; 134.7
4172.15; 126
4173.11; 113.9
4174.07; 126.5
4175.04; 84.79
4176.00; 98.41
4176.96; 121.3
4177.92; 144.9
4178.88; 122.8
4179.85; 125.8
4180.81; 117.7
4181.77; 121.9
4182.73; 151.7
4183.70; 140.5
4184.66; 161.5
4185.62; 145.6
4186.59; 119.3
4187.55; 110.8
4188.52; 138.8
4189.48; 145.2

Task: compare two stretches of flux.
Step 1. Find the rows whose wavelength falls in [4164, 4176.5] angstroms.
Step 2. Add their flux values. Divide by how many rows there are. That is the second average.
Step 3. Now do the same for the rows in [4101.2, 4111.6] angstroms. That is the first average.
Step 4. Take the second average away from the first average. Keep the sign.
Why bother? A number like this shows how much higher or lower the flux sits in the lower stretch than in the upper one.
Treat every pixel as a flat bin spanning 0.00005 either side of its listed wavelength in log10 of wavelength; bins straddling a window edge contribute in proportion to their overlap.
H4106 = -9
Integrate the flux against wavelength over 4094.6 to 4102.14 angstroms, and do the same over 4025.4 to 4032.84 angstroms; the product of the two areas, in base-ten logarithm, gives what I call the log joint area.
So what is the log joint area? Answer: 5.84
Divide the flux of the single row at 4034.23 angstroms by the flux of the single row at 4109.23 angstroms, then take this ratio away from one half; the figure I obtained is -0.38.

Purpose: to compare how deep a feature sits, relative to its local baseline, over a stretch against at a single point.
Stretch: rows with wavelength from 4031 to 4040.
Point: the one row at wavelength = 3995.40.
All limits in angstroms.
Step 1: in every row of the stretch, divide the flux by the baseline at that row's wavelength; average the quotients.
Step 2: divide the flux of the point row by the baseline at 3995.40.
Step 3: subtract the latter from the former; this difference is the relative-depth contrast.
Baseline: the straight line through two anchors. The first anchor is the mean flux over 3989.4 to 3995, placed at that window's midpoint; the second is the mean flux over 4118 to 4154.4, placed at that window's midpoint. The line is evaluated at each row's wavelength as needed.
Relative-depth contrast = 0.23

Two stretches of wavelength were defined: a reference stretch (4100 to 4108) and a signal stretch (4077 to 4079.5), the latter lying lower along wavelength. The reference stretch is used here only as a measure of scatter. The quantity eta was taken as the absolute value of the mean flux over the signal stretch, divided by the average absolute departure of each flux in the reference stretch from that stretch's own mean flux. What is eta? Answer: 8.7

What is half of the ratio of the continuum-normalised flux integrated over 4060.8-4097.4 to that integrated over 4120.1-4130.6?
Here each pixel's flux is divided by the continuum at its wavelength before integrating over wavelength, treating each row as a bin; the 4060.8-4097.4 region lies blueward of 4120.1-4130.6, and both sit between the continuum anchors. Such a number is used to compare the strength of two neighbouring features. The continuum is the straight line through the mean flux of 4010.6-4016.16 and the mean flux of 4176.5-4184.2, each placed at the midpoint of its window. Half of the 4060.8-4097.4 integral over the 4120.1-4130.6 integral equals 1.8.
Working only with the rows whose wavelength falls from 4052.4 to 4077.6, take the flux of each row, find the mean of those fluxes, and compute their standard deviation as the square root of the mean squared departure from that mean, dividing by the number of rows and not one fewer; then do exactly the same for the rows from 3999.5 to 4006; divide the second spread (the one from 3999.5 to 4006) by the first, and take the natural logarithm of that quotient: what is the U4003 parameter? -0.07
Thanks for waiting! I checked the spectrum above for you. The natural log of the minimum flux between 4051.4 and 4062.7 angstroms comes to 4.74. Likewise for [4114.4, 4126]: 4.62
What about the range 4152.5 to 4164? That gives 4.58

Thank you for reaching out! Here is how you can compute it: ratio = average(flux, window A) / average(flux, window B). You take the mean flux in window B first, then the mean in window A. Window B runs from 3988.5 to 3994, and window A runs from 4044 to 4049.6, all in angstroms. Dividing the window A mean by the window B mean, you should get 0.84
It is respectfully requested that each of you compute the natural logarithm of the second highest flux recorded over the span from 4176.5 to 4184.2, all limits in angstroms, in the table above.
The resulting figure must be 4.98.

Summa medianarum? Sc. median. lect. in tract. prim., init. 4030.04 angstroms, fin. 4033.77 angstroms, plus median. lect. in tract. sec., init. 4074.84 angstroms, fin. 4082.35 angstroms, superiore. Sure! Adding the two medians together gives 252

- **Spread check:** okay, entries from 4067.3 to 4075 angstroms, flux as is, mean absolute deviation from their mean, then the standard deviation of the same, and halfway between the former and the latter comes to 10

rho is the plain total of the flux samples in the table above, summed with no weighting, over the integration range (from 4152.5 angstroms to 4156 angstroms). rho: 494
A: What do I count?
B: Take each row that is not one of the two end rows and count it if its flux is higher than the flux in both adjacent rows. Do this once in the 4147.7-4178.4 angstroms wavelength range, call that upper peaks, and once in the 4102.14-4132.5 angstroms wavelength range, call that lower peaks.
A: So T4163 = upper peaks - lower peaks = 0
